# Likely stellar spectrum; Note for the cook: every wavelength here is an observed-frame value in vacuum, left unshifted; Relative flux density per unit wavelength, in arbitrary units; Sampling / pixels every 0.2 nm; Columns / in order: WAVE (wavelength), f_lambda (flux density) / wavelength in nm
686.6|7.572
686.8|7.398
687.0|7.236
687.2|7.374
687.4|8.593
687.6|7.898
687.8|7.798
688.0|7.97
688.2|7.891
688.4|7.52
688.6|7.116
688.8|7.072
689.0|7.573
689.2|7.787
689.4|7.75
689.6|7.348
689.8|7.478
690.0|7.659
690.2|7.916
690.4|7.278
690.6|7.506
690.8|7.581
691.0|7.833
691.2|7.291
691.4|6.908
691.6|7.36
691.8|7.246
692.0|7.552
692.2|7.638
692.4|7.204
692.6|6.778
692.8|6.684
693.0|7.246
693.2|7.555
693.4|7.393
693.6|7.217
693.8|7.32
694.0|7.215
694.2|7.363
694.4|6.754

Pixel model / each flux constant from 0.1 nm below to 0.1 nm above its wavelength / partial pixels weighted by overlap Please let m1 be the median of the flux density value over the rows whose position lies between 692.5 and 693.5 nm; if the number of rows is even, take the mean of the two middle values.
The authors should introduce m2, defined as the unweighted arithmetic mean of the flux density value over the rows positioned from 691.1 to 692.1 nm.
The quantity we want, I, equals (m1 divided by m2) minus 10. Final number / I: -9.00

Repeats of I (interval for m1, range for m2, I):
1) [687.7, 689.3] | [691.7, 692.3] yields -8.97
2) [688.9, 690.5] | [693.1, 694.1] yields -8.96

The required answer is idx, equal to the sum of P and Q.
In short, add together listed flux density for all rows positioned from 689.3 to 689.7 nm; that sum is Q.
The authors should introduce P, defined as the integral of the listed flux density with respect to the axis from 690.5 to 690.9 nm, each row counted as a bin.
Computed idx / 18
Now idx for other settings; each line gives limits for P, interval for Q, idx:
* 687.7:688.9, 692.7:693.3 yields 31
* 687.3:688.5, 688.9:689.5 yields 33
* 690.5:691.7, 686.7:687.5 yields 39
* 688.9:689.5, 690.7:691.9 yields 49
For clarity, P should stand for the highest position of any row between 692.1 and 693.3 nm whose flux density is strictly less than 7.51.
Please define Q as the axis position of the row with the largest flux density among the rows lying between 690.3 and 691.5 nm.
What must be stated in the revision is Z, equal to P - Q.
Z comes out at 2.00 nm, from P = 693.0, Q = 691.0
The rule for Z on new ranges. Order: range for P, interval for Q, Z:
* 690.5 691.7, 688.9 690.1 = 2.40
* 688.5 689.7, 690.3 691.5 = -1.40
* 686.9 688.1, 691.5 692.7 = -5.00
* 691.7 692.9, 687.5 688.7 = 4.80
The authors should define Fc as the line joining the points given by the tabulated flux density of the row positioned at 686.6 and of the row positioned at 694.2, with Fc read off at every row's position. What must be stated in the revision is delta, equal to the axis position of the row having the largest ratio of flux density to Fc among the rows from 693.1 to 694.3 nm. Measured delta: 693.2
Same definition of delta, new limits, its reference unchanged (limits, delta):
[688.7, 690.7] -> 690.2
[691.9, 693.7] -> 692.2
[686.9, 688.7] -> 687.4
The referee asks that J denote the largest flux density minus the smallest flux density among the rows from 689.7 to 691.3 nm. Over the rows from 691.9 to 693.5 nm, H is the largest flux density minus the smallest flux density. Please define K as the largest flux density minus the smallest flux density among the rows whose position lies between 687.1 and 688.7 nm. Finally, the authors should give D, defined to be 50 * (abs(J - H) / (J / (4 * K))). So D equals 146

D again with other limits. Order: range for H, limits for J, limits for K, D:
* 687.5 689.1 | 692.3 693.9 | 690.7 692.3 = 6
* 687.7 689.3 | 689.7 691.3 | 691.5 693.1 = 78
